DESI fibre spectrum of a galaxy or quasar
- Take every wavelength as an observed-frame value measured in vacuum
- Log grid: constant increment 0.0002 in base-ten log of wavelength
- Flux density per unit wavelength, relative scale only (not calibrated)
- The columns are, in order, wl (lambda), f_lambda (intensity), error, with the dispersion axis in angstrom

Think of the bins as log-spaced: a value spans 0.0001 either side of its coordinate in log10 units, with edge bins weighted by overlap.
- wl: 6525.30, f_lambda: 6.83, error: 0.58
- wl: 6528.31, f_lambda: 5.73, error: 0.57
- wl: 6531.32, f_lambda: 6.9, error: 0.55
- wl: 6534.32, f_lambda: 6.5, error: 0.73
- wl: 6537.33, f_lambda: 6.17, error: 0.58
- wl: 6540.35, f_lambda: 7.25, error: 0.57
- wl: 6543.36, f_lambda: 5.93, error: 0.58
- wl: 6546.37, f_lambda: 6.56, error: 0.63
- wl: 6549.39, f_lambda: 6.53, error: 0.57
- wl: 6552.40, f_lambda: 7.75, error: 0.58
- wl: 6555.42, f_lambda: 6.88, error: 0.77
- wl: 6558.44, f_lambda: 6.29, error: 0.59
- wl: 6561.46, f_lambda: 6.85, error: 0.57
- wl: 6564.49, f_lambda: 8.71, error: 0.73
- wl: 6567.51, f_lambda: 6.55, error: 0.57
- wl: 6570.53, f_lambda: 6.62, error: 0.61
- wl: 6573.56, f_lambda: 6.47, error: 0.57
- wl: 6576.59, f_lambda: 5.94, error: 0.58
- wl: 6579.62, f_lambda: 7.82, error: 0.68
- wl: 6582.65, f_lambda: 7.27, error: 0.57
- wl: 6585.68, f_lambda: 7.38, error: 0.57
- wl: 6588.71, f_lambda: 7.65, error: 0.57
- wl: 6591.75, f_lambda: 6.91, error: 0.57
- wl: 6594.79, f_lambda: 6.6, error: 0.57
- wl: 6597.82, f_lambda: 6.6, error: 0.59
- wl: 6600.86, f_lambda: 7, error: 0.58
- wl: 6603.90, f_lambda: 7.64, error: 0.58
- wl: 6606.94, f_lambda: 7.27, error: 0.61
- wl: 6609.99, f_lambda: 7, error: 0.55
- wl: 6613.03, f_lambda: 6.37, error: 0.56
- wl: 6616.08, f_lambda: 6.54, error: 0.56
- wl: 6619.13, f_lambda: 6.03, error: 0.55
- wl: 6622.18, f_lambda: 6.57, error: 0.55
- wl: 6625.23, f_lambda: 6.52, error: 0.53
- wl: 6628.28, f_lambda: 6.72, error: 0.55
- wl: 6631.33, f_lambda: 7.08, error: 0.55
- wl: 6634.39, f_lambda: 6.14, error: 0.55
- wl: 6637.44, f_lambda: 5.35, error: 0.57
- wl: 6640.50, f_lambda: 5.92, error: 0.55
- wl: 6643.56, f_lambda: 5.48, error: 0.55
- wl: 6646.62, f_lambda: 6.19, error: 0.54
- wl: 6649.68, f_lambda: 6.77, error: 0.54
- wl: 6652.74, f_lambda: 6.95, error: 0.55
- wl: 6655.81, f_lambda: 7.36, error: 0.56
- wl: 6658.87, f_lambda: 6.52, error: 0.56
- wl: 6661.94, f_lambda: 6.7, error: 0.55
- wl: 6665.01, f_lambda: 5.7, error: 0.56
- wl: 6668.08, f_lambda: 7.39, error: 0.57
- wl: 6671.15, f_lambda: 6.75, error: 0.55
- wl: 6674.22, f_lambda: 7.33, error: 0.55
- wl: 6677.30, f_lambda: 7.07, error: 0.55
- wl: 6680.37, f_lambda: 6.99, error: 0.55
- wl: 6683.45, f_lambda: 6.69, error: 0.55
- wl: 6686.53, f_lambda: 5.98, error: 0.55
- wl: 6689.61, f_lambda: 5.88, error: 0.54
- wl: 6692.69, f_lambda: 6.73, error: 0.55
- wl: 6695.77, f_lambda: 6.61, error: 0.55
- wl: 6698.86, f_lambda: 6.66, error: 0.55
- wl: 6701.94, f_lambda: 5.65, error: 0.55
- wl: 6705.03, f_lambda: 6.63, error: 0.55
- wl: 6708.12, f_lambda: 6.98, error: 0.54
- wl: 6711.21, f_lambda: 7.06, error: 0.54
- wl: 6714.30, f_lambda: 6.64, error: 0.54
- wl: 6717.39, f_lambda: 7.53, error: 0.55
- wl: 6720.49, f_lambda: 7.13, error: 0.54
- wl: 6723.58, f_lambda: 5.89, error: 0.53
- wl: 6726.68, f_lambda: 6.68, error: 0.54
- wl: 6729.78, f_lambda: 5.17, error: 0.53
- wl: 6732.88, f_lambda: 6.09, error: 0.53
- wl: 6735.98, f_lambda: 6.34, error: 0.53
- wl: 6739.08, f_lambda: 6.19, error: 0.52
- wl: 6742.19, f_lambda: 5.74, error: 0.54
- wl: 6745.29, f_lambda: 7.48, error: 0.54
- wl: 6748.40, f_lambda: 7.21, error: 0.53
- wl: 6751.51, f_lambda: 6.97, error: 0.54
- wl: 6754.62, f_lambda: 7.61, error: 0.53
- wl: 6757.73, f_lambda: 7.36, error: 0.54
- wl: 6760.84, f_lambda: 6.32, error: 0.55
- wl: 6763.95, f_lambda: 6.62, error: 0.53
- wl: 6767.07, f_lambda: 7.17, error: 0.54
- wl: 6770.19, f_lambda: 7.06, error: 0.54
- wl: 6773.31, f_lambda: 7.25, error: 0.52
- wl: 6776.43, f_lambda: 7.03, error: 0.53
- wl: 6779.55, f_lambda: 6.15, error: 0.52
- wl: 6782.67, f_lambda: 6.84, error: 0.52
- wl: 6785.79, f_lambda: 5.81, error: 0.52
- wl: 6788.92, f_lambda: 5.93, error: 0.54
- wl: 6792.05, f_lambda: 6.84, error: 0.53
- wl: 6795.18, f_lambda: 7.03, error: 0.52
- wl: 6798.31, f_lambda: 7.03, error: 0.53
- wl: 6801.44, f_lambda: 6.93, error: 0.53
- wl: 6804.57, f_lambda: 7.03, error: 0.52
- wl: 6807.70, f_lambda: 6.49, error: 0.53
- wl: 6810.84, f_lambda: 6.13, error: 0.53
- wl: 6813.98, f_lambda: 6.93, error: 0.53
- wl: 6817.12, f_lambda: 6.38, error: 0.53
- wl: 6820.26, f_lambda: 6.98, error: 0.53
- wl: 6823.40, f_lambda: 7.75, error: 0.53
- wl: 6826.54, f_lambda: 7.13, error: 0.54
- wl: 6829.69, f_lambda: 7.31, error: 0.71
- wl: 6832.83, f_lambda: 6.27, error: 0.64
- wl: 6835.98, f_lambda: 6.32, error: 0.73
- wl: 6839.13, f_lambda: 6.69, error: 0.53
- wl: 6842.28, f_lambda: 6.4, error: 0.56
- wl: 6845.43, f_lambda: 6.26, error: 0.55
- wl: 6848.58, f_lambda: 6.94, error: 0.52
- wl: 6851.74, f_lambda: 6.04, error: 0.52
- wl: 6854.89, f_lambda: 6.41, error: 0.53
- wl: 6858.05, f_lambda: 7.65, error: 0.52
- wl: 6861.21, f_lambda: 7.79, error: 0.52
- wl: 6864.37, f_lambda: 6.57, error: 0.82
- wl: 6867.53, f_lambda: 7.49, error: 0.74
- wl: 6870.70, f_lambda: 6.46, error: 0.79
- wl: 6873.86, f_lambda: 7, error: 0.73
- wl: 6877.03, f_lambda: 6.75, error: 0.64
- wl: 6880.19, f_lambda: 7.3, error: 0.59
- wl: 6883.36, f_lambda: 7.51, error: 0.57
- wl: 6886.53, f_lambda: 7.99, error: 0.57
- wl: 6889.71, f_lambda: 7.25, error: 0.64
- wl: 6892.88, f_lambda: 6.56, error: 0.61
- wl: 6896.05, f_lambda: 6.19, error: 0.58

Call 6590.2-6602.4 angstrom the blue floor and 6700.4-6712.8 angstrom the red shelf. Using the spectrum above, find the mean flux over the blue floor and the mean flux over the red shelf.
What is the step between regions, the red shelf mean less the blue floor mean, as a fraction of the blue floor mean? -0.029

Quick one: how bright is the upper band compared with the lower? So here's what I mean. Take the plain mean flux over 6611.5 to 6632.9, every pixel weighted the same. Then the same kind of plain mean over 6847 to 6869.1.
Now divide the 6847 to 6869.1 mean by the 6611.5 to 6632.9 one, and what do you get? 1.07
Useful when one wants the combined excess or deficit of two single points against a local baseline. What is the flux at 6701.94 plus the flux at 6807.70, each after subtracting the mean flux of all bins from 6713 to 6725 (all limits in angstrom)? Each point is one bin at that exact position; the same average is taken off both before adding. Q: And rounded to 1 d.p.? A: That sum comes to -1.5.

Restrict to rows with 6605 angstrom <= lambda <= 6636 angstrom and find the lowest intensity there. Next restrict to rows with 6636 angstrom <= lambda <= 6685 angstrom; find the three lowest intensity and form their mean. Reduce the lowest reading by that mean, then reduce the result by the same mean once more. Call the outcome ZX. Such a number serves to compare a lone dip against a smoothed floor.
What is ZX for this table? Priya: -4.99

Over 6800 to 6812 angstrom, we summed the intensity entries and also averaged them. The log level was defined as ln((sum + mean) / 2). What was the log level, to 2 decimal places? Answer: 2.81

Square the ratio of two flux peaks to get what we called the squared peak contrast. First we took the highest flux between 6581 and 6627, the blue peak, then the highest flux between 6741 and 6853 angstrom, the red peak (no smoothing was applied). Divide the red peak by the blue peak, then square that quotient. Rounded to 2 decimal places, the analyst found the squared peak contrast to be 1.03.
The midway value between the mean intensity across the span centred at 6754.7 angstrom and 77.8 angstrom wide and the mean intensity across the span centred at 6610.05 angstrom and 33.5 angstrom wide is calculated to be 6.70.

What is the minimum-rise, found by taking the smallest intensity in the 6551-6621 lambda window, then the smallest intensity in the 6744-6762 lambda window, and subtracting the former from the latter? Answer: 0.4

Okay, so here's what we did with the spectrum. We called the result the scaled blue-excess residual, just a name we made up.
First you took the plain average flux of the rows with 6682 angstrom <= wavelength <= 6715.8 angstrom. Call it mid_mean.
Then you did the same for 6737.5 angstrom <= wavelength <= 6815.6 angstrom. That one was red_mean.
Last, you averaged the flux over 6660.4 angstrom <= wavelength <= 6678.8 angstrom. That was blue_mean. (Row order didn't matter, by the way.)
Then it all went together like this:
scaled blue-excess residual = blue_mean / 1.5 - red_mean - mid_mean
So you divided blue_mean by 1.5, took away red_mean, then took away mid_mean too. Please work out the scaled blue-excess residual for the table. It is -8.7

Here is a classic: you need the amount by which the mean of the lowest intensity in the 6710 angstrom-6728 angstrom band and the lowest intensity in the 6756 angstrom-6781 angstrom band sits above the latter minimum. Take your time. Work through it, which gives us -0.13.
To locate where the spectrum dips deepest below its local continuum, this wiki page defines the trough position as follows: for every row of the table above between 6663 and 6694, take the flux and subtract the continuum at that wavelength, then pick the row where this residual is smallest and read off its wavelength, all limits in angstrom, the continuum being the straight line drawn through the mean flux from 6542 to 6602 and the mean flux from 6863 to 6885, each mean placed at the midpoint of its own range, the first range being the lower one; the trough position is 6665.01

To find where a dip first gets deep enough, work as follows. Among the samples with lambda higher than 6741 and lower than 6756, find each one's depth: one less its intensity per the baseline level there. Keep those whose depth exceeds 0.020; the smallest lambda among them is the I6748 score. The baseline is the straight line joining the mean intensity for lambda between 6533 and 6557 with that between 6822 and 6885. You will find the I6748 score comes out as 6742.19 angstrom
